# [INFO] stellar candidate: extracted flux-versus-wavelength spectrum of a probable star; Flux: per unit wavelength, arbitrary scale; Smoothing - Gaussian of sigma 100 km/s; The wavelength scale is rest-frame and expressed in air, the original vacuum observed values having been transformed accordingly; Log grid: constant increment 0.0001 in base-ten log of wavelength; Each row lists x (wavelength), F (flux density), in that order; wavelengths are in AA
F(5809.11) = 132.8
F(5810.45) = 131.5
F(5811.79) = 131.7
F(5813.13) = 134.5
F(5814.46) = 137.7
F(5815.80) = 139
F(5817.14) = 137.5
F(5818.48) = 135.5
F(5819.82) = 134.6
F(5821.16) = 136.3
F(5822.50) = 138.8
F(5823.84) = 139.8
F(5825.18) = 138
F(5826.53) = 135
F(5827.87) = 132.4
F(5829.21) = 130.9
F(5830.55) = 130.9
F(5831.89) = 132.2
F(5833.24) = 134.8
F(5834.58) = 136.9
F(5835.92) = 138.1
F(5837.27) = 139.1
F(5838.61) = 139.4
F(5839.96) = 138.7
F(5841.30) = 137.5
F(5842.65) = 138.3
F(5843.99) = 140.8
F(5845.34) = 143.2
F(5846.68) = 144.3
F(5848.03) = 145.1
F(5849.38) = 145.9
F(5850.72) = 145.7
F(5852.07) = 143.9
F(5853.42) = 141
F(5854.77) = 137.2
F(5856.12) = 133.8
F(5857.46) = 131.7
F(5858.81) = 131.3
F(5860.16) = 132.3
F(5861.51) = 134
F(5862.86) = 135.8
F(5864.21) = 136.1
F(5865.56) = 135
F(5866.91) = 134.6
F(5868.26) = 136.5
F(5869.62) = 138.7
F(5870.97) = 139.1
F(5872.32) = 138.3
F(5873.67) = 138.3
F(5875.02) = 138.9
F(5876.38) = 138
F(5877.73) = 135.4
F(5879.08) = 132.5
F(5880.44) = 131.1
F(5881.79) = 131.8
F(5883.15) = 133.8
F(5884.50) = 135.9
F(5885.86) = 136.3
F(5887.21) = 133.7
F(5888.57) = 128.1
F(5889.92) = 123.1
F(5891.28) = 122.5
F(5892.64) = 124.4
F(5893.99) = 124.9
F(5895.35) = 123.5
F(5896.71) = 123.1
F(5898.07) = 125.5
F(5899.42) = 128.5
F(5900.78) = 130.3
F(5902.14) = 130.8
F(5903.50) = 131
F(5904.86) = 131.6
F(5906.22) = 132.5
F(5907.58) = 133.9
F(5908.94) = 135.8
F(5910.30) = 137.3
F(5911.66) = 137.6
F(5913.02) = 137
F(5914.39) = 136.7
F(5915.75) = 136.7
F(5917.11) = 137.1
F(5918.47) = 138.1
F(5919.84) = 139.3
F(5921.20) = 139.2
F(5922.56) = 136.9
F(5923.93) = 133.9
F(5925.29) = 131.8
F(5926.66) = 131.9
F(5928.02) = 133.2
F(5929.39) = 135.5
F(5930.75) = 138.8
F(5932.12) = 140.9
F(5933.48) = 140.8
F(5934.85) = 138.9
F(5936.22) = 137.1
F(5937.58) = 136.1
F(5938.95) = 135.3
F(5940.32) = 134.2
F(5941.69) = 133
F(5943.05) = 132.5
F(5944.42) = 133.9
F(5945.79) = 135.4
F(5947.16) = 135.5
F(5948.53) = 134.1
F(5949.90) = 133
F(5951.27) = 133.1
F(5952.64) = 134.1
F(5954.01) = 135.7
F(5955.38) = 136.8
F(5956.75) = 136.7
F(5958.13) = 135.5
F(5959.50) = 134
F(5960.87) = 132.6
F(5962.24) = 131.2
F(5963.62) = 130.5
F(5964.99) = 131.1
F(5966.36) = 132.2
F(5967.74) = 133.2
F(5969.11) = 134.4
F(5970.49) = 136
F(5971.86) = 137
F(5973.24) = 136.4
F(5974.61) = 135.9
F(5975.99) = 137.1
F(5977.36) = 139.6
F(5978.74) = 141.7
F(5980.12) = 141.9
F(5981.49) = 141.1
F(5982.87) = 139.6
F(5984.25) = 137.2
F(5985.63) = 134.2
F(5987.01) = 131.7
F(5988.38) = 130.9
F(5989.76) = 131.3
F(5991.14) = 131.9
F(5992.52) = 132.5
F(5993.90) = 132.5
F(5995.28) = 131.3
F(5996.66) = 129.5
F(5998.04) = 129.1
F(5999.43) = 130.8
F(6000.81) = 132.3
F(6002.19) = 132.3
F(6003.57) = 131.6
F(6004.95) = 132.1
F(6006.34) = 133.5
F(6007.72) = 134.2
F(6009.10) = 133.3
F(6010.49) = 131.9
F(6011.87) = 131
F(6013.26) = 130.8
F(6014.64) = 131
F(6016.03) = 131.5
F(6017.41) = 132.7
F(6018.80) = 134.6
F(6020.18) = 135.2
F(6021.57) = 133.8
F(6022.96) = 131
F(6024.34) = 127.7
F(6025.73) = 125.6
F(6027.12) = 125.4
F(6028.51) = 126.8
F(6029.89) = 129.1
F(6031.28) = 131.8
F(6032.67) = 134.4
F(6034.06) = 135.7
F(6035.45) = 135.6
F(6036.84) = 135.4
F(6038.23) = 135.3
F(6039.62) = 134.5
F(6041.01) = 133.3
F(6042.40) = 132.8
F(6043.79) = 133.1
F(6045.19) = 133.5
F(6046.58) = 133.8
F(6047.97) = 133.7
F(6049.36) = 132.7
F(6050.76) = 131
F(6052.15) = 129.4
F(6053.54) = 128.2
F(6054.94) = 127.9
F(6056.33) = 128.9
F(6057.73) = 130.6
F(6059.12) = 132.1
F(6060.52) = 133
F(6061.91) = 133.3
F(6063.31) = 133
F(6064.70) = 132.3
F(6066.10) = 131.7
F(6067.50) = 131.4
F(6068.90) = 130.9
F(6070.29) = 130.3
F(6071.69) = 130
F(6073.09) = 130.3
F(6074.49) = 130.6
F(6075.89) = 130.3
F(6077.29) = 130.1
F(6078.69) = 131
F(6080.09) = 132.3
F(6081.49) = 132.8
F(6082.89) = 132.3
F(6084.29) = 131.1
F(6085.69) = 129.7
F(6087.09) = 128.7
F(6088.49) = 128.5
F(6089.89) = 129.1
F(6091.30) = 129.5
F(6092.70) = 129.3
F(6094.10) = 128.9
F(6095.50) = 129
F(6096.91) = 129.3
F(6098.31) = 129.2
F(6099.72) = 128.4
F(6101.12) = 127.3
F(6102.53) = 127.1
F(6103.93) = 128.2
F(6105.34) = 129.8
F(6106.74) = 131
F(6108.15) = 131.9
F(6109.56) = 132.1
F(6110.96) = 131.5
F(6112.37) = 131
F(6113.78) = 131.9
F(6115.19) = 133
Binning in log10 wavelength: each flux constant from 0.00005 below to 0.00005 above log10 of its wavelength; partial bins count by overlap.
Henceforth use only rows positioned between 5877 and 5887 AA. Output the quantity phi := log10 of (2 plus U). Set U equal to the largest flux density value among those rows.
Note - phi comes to 2.14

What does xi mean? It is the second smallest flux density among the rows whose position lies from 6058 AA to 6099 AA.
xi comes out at 128.7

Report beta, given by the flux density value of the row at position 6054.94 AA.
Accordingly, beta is 127.9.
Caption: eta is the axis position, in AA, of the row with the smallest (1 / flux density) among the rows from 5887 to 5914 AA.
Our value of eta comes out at 5911.66 AA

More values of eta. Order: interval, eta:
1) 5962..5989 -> 5980.12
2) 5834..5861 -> 5849.38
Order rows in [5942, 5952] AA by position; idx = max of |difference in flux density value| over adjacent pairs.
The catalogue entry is 1.5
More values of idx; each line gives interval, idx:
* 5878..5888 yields 2.6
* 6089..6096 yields 0.4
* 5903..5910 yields 1.9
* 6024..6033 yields 2.7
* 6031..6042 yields 2.6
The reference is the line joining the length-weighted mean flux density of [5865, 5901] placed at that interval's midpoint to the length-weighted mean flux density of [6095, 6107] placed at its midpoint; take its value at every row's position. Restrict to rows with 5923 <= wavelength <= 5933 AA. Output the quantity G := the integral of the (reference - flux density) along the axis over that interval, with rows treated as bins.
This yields -40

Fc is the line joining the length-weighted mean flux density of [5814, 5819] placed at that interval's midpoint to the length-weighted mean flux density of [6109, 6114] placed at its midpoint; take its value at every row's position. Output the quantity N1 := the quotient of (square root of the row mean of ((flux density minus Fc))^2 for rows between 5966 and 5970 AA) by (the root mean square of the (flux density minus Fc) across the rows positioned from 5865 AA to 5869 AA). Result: 1.1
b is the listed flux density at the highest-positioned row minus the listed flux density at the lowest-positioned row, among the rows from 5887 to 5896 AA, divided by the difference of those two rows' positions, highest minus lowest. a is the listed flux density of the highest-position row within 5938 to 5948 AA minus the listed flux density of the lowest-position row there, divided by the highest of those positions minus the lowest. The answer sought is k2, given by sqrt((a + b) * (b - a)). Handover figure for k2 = 1.25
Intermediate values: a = 0.02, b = -1.3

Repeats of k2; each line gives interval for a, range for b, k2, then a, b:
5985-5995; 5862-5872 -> 0.35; -0.21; 0.4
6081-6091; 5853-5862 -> 0.74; -0.44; -0.9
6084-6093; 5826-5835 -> 0.10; -0.21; 0.2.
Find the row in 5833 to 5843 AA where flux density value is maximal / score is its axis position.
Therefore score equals 5838.61 AA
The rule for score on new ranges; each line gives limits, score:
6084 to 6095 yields 6084.29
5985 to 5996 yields 5985.63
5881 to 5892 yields 5885.86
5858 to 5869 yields 5868.26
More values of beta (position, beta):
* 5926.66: 131.9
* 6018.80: 134.6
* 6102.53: 127.1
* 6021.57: 133.8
